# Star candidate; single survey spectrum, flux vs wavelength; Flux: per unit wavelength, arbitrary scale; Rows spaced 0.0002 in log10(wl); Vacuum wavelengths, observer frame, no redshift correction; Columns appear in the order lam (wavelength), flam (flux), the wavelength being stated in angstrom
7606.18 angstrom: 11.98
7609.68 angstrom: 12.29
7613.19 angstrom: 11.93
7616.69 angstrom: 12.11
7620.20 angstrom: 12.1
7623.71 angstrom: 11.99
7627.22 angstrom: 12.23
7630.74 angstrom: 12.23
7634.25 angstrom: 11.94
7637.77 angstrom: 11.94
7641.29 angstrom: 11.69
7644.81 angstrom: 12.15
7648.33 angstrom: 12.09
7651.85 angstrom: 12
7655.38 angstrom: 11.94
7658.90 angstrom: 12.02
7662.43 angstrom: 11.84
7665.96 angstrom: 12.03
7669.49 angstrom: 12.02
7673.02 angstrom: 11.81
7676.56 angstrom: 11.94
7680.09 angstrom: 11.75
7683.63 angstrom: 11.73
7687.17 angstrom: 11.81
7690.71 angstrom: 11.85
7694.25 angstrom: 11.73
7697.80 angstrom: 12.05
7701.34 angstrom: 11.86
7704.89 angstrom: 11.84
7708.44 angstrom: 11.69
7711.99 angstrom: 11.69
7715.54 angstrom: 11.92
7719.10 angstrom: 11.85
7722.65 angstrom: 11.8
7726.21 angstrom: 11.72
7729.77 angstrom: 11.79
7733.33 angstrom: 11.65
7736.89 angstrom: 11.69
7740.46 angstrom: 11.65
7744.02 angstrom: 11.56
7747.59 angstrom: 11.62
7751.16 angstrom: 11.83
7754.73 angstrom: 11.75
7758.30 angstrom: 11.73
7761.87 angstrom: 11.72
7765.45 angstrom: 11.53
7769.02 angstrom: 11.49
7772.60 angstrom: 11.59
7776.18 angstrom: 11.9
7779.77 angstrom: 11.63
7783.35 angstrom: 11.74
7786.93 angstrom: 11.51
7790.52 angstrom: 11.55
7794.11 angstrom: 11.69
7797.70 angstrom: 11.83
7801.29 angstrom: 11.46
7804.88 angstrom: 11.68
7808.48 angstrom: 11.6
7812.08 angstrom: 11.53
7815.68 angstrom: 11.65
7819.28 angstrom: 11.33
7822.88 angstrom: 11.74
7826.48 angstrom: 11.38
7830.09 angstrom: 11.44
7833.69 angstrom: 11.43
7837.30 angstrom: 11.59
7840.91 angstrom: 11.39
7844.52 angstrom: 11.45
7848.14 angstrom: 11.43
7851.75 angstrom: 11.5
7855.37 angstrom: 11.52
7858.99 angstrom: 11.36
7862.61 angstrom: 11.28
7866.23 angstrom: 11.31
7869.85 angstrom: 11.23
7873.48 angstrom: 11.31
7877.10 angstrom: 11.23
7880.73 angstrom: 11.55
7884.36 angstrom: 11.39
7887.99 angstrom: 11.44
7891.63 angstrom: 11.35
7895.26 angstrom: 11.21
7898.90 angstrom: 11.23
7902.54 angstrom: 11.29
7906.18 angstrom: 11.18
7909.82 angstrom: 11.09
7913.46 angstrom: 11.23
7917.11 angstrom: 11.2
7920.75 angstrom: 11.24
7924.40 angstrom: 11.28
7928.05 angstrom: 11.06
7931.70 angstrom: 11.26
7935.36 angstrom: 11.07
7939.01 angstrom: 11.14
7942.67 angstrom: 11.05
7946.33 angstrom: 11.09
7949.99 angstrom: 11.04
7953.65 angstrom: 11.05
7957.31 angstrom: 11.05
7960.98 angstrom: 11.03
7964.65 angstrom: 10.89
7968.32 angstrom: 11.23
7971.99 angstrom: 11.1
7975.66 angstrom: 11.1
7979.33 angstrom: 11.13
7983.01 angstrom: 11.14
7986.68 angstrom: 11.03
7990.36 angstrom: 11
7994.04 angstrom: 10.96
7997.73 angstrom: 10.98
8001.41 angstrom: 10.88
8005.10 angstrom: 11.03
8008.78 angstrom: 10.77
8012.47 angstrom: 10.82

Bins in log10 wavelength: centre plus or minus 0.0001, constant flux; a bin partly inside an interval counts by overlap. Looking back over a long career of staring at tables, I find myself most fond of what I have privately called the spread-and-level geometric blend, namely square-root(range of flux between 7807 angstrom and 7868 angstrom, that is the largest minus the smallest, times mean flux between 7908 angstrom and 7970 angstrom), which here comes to 2.26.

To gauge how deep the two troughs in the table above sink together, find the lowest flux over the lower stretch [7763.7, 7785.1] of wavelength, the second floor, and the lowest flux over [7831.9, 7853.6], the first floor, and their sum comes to 22.9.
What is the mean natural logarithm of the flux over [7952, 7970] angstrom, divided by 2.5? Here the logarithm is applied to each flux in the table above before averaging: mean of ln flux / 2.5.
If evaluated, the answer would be 0.961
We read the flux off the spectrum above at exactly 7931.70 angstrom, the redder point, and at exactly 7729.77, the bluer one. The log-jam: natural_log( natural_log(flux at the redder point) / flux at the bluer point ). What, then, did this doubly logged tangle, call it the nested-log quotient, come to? -1.583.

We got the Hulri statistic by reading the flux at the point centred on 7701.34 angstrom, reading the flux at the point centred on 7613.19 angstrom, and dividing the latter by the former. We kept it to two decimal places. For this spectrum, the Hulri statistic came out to 1.01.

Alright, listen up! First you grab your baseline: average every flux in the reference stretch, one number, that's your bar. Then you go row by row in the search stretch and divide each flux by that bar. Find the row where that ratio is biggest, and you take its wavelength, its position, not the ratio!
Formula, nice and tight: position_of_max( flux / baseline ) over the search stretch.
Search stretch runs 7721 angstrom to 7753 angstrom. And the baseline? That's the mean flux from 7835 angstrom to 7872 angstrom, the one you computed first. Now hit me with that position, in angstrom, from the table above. 7751.16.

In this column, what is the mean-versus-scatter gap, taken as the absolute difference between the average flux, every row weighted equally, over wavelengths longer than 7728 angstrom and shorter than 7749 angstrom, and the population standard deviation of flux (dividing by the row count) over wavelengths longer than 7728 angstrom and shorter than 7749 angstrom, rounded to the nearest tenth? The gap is 11.6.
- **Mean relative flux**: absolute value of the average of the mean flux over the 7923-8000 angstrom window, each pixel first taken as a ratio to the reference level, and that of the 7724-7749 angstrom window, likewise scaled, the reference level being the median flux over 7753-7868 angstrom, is 0.99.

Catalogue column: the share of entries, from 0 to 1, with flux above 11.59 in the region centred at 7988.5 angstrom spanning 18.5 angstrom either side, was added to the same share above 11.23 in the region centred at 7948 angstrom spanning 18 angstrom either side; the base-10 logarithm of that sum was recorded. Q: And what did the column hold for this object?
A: -1.0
